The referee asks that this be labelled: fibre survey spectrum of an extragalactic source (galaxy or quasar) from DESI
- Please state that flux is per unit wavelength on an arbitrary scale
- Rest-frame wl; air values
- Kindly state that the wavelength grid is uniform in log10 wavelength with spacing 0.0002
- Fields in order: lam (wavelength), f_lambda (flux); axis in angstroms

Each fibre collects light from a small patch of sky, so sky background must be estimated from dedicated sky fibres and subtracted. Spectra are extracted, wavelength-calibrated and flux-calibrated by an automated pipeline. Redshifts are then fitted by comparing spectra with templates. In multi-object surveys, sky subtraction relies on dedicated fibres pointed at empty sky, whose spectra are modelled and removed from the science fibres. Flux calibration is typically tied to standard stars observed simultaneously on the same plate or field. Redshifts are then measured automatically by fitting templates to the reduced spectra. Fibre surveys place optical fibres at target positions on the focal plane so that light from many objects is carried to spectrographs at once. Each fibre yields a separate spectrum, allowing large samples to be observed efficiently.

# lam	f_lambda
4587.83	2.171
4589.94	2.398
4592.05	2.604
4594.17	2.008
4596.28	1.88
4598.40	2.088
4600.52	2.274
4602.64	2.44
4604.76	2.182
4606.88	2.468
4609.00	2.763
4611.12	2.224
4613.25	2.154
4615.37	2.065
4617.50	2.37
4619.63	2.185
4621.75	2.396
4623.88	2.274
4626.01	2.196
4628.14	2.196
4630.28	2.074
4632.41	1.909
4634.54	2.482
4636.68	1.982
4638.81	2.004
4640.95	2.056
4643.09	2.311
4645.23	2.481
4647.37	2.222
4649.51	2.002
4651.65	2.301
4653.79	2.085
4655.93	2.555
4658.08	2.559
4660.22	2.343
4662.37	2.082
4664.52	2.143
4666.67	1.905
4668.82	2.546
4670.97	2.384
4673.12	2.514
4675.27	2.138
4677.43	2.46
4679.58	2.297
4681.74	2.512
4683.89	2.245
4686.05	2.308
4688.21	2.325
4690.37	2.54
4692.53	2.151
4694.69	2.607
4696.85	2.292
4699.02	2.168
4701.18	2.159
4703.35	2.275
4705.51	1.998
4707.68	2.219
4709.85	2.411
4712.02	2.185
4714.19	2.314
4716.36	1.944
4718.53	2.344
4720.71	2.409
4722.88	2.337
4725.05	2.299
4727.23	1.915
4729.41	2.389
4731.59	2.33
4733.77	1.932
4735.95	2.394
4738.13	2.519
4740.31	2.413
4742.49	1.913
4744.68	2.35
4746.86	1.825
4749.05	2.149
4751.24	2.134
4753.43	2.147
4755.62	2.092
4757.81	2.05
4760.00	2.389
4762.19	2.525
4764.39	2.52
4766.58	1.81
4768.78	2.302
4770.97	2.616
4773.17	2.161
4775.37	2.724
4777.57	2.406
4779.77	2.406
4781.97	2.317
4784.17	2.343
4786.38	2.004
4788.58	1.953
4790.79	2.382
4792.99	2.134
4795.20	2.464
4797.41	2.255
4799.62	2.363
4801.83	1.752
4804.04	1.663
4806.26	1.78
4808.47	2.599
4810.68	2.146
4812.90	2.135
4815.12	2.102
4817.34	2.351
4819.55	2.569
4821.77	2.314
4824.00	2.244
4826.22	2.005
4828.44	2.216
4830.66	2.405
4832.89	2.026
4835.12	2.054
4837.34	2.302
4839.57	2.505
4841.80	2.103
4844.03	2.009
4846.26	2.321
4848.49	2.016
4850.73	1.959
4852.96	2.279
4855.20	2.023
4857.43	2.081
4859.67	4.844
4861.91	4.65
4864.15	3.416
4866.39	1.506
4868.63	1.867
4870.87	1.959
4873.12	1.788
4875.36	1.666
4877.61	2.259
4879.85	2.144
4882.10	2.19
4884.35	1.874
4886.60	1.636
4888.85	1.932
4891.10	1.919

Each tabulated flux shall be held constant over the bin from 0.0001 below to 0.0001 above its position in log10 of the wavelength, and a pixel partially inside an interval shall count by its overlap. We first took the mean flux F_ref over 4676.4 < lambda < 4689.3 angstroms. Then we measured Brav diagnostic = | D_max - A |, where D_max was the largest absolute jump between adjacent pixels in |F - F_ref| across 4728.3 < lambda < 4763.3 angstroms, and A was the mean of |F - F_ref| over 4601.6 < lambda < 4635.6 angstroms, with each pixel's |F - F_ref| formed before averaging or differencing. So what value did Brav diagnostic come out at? 0.34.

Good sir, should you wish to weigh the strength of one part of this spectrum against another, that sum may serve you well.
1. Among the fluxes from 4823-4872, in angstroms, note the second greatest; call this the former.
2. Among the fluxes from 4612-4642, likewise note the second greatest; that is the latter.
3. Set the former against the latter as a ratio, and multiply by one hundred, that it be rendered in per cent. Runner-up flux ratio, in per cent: 194.1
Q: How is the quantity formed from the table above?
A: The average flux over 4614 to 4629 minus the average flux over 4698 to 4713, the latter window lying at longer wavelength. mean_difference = 0.04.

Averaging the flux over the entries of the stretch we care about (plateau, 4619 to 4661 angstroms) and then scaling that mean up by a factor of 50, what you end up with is 111.5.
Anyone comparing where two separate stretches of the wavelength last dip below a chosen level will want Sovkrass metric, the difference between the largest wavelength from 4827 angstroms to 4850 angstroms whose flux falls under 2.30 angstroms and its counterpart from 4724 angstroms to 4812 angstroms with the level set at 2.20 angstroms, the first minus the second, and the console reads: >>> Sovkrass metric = 37.8 angstroms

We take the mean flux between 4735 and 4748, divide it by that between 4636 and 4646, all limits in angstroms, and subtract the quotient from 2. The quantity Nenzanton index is 0.97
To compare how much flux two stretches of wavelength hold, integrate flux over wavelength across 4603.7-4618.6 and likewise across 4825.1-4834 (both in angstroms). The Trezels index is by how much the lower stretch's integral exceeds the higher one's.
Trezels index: 15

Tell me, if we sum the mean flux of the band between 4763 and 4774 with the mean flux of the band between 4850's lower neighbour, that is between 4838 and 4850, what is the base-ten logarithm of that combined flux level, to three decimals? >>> 0.651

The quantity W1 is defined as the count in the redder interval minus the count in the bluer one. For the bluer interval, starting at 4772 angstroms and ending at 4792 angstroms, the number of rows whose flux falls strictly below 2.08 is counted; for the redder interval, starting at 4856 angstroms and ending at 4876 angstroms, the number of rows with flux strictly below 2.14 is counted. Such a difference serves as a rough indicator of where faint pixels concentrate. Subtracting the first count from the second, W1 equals 4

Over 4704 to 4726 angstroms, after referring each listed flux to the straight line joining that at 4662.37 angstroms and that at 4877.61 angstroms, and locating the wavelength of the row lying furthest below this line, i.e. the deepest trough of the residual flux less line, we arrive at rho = 4716.36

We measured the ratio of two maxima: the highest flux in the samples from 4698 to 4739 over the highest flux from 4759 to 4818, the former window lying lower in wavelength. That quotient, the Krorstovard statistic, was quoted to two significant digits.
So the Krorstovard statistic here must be 0.92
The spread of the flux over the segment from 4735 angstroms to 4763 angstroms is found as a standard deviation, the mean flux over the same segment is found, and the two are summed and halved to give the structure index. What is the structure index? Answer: 1.22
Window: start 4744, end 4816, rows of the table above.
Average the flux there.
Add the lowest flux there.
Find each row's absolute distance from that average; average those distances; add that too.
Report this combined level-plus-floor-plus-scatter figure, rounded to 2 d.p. 4.09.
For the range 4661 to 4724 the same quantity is 4.33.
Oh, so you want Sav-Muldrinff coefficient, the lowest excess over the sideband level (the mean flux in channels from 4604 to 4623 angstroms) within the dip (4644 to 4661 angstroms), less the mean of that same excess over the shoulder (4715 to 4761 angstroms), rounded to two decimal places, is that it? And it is -0.20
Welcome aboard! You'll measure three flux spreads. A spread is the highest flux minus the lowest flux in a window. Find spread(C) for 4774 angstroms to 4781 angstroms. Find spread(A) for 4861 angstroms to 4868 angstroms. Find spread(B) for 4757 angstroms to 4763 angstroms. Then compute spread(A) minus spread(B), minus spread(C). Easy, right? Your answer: 2.4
